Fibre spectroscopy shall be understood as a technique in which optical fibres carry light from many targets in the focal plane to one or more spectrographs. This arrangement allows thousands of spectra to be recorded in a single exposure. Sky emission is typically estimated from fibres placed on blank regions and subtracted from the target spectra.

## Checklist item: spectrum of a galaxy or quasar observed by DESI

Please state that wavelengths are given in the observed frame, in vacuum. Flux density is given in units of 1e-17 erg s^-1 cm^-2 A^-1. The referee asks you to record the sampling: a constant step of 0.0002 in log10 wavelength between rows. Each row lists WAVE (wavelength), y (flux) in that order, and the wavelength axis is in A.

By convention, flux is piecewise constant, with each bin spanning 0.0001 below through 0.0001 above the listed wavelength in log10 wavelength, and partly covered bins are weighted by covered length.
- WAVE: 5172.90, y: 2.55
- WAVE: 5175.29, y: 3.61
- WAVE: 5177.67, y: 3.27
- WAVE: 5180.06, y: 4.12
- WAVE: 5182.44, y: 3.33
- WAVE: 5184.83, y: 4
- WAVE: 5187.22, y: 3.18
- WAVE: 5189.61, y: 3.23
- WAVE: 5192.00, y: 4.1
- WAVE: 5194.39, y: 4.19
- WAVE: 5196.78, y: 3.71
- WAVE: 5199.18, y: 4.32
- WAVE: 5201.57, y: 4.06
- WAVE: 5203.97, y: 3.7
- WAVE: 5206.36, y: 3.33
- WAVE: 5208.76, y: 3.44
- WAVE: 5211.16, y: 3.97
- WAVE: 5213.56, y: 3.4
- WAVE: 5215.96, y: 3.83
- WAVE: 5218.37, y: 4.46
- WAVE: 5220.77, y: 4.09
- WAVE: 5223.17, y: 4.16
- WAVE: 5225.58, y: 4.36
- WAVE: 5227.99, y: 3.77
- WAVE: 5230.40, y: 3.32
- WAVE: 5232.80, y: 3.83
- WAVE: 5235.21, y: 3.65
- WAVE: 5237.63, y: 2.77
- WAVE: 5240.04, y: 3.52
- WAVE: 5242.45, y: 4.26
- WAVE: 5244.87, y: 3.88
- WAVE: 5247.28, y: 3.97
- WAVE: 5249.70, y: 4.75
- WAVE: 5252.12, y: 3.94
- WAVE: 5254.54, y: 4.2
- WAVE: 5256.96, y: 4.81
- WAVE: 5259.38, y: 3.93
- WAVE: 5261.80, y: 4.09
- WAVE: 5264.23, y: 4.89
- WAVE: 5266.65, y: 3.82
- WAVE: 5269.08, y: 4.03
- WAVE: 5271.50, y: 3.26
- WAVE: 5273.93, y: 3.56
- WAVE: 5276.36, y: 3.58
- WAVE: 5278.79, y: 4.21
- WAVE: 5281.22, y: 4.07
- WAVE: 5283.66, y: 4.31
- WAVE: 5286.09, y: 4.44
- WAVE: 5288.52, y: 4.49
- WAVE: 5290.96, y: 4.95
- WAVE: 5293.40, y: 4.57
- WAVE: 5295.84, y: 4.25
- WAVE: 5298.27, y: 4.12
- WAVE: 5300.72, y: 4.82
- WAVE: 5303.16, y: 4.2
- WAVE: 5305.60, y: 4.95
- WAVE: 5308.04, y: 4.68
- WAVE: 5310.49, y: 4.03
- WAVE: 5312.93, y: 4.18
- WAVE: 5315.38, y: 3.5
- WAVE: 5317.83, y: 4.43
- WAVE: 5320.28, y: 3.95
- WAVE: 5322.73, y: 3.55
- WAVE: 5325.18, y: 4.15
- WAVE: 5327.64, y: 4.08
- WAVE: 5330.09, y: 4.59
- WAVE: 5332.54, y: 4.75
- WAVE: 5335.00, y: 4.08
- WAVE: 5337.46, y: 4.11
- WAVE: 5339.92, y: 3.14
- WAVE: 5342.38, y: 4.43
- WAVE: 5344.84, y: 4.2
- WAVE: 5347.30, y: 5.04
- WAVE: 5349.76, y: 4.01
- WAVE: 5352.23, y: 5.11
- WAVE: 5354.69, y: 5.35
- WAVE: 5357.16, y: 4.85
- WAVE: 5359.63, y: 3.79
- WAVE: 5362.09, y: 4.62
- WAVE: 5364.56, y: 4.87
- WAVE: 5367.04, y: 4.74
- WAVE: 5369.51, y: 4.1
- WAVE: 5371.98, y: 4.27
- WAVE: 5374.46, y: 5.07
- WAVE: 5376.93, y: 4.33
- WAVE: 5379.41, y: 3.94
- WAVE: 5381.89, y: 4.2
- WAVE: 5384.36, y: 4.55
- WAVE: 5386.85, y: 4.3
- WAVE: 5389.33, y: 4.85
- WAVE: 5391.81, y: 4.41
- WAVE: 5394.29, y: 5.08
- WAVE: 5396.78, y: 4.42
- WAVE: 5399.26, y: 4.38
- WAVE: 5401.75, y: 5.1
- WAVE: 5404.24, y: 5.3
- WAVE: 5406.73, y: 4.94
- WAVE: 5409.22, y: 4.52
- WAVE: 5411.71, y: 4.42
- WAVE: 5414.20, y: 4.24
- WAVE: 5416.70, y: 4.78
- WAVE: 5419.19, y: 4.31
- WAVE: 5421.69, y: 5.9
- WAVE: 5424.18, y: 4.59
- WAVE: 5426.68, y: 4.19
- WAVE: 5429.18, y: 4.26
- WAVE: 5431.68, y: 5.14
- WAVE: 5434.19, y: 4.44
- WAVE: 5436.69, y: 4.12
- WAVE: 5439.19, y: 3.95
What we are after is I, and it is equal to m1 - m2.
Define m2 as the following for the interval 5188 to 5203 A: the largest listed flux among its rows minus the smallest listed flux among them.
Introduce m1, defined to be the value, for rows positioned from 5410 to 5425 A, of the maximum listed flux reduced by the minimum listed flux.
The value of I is 0.6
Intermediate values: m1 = 1.7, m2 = 1.09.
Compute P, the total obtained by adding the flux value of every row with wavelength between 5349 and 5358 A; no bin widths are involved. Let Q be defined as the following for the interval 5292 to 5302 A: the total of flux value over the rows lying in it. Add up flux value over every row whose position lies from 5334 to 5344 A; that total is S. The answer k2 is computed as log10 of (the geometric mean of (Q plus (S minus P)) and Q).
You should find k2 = 1.20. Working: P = 19.3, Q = 17.8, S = 15.8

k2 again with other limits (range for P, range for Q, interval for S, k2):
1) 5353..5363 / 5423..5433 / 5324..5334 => 1.25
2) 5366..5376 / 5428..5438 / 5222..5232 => 1.22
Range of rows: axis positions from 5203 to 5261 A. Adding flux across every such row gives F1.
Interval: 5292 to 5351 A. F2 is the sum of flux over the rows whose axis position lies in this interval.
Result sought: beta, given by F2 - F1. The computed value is 8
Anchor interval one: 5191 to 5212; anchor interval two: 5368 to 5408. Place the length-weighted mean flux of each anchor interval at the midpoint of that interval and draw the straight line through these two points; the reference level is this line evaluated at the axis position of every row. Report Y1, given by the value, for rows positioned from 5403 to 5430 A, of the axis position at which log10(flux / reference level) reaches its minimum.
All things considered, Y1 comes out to 5426.68 A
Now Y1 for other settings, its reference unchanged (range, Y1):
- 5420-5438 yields 5436.69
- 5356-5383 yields 5359.63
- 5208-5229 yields 5213.56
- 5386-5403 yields 5386.85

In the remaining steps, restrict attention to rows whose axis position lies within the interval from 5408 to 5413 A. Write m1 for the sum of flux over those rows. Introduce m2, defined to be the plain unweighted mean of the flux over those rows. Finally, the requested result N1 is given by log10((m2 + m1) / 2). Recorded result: 0.83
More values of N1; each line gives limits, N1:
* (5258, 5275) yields 1.20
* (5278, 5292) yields 1.19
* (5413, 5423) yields 1.08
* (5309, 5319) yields 1.00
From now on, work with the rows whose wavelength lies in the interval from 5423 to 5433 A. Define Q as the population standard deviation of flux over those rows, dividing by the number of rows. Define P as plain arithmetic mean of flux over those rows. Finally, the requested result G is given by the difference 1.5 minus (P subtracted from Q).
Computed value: 5.67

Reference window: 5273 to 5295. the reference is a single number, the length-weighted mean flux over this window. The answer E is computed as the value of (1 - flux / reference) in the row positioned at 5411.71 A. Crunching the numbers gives -0.04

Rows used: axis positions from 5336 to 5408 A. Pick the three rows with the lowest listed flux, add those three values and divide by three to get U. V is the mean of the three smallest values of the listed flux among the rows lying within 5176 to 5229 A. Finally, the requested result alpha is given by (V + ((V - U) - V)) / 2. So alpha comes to -0.20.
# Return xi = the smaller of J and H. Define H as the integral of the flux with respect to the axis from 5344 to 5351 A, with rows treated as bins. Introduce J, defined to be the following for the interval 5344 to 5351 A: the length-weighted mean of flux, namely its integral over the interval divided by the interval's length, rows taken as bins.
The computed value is 4.43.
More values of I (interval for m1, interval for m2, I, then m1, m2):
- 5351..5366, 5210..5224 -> 0.5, 1.6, 1.06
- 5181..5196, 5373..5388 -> -0.1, 1.0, 1.13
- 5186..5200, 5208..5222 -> 0.1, 1.1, 1.06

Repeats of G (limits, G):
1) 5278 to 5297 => 5.66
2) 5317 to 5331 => 5.29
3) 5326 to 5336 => 5.57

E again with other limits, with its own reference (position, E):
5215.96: 0.10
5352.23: -0.20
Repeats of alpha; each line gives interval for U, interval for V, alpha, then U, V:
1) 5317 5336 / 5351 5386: 0.04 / 3.86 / 3.9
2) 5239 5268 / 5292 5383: -0.17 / 3.74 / 3.4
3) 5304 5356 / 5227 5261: -0.10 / 3.40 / 3.2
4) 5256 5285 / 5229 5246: -0.13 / 3.47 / 3.2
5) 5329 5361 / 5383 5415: 0.33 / 3.65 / 4.3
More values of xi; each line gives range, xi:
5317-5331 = 4.11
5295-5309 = 4.51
